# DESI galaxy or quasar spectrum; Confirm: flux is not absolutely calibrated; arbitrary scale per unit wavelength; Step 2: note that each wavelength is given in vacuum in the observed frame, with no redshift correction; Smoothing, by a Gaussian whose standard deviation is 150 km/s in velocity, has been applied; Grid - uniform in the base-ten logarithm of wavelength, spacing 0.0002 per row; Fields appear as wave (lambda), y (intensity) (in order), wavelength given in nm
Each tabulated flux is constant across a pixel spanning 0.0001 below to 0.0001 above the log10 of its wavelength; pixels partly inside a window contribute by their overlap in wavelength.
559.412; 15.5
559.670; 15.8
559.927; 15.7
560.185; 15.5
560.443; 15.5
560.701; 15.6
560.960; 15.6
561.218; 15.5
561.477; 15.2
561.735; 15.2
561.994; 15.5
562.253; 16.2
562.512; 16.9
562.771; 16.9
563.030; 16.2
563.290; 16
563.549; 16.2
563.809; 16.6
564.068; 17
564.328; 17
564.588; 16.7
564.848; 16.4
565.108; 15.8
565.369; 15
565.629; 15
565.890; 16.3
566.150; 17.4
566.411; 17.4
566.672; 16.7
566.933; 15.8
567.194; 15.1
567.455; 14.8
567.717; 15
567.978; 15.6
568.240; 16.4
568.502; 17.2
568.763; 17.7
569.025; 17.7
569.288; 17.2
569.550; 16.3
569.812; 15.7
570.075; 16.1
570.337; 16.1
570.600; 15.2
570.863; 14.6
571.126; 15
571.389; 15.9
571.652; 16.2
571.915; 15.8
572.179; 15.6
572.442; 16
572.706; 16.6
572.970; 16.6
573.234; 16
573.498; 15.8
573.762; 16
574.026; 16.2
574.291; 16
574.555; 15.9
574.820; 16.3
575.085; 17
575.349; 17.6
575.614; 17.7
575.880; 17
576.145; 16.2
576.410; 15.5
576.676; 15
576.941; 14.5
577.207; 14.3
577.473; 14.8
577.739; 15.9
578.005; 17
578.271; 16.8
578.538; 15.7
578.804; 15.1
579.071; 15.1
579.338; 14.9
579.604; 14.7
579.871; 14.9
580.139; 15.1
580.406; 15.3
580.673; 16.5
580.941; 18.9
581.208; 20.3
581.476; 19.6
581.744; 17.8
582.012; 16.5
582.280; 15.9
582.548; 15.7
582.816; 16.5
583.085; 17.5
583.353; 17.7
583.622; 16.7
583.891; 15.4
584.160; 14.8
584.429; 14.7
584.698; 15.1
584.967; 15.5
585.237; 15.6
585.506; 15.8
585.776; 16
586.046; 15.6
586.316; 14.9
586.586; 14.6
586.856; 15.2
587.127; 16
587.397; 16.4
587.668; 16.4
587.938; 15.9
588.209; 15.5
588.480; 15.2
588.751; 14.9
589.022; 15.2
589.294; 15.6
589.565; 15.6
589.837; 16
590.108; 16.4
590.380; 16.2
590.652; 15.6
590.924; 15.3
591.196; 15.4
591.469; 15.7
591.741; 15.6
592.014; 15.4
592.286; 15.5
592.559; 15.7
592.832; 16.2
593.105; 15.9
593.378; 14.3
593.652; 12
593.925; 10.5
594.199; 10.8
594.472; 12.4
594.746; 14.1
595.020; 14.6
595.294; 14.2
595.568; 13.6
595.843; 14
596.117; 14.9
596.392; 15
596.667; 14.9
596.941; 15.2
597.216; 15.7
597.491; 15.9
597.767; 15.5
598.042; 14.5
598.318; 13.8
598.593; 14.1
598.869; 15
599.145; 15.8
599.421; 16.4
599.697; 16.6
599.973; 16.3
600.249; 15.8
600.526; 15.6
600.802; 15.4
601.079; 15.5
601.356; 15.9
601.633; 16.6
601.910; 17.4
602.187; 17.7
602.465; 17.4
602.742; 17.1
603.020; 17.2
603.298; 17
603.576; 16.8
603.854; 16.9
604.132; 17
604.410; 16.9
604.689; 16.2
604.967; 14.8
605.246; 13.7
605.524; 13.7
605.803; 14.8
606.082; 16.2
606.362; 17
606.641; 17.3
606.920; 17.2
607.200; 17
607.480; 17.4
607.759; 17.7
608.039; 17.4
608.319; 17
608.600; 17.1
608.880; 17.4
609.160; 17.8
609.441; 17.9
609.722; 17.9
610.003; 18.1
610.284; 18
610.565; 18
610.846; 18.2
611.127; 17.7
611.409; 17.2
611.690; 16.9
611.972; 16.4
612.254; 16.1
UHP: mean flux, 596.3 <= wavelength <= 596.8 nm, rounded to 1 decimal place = 14.9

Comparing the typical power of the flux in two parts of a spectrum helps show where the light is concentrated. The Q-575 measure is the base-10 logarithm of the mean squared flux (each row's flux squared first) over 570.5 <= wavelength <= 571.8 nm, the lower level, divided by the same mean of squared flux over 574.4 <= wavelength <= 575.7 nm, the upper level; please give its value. -0.08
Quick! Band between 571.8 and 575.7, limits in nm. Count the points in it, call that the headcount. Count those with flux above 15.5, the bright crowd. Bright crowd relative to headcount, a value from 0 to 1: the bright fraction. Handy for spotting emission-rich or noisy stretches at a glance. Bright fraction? 1.00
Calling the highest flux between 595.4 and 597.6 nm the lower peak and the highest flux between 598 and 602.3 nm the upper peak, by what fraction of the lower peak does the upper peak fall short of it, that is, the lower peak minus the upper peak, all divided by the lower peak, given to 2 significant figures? -0.11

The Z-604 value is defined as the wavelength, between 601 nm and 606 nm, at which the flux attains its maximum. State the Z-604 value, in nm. 602.187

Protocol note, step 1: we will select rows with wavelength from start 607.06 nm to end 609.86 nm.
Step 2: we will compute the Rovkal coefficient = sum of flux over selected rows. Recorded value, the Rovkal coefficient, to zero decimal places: 175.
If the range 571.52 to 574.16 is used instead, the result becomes 161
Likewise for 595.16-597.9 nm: 149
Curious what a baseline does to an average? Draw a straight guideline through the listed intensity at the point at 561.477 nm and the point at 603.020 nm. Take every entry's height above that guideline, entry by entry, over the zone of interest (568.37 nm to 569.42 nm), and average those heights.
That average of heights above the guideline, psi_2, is 1.9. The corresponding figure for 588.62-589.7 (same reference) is -1.2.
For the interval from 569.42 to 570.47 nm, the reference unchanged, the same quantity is 0.4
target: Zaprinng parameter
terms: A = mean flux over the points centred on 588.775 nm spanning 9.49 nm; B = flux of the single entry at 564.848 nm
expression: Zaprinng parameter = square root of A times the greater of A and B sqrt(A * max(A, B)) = 15.96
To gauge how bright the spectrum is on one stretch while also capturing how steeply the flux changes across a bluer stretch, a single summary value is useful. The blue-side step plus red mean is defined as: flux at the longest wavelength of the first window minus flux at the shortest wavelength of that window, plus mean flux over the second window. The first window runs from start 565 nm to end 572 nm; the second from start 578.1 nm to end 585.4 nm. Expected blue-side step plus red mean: 16.2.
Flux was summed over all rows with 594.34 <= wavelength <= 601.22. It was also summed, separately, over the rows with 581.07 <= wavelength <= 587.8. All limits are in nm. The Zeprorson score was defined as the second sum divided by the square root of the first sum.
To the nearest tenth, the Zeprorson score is 21.0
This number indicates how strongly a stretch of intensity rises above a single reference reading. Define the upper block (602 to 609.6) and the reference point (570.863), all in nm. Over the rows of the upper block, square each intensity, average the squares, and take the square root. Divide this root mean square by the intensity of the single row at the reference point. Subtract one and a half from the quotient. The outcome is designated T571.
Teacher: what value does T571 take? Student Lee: -0.35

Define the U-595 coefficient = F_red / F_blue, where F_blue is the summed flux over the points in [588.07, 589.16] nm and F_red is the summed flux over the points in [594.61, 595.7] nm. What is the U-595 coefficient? 0.93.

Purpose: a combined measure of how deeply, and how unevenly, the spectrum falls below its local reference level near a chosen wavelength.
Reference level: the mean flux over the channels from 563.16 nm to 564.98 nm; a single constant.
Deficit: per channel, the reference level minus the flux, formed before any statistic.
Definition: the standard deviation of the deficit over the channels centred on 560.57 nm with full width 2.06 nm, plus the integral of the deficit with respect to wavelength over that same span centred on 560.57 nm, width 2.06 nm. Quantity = 2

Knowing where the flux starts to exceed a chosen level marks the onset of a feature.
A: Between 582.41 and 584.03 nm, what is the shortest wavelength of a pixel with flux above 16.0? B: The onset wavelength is 582.816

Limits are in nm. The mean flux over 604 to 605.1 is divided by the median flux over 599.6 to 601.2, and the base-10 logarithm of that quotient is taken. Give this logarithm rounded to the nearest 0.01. 0.01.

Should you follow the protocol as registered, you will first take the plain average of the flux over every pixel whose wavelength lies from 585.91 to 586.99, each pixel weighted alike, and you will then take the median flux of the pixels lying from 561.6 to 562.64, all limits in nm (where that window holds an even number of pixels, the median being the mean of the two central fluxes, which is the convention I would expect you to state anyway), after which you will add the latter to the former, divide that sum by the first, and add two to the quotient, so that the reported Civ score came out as 4.05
